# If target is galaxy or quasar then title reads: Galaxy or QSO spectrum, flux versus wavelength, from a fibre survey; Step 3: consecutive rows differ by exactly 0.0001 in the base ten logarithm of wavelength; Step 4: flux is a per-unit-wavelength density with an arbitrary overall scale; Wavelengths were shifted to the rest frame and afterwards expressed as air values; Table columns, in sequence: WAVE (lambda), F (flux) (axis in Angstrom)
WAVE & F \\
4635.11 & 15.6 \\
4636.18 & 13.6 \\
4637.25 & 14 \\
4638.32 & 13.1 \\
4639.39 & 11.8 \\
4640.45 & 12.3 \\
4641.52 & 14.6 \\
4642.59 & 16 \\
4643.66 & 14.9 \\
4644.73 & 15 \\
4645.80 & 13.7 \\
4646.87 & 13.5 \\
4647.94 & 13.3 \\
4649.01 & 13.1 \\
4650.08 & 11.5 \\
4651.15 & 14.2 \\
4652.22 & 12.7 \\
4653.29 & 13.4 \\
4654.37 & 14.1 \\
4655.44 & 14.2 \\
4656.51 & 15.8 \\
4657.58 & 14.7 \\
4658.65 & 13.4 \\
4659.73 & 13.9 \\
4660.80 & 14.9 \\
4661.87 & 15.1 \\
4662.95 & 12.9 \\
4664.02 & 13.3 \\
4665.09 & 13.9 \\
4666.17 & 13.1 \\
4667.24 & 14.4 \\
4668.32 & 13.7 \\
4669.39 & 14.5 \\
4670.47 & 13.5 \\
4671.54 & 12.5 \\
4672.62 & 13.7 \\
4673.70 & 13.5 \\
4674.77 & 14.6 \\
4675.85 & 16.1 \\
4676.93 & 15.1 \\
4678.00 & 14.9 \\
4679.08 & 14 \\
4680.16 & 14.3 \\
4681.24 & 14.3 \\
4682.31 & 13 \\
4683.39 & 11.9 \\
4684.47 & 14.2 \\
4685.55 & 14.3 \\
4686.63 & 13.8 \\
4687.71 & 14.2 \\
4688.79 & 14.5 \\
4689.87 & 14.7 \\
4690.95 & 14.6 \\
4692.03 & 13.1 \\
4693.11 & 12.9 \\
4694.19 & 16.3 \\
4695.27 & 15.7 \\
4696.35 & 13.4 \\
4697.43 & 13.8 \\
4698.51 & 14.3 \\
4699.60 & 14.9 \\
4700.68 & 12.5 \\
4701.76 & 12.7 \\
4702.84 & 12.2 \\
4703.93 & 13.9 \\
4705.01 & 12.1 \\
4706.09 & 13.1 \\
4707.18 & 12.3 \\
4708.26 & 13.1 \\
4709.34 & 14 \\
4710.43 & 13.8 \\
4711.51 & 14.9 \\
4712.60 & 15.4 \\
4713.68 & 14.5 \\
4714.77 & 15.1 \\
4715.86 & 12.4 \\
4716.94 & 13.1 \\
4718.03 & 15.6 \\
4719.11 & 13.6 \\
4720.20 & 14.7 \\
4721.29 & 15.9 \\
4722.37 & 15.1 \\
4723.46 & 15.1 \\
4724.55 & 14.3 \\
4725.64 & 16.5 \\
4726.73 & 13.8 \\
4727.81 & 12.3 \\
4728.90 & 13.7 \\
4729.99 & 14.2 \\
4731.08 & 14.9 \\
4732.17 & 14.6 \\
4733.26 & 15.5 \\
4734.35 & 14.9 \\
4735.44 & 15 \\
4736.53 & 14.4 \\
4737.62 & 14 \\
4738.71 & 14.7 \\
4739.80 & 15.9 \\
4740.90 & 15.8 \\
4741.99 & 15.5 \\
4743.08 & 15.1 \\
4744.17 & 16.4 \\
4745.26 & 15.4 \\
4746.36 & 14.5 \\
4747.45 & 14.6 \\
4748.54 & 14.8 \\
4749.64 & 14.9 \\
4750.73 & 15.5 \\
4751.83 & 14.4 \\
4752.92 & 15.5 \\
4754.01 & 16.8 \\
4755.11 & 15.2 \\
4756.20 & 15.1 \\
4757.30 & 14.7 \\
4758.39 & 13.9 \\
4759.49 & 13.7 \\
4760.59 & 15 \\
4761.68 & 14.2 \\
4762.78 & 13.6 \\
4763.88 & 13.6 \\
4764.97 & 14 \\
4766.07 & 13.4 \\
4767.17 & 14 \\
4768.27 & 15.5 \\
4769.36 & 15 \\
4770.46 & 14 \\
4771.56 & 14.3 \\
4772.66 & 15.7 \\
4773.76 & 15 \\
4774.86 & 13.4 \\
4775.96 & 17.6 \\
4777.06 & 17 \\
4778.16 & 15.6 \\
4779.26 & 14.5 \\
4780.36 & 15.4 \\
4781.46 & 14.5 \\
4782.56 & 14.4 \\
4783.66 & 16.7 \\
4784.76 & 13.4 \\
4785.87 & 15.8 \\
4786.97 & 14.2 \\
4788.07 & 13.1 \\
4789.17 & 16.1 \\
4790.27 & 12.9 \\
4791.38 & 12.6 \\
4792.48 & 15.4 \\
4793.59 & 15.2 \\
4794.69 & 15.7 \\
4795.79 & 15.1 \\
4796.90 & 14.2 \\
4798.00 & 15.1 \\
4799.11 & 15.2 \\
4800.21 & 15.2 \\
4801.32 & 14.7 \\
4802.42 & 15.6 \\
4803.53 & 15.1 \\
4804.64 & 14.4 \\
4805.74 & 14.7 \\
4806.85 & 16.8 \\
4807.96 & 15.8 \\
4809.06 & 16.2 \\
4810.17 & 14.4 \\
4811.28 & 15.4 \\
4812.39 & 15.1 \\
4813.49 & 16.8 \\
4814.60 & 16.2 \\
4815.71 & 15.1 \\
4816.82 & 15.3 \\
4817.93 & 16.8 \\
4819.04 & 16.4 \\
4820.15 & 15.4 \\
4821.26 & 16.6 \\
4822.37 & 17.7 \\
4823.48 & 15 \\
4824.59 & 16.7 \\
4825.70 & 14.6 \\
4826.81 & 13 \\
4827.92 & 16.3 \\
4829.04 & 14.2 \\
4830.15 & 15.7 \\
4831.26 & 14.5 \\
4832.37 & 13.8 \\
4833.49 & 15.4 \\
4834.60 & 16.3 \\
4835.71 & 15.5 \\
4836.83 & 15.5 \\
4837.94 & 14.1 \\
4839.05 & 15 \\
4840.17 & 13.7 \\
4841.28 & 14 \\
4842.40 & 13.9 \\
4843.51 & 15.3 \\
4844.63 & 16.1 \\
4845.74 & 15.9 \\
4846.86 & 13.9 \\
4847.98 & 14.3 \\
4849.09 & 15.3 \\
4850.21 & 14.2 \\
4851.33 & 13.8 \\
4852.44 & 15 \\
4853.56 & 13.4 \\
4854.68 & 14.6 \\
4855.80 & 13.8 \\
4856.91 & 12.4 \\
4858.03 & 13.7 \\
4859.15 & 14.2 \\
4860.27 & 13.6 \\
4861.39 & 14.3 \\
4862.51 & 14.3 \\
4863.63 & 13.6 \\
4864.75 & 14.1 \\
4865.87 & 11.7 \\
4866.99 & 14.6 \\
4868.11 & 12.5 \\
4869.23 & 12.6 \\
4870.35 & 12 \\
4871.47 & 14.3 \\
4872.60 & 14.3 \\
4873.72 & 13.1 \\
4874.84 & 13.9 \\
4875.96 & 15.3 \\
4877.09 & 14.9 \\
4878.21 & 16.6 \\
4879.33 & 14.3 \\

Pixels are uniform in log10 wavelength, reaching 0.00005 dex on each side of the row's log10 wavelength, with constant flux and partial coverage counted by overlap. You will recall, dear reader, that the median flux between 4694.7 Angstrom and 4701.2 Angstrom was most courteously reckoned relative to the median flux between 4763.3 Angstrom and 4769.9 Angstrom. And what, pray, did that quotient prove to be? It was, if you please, 1.00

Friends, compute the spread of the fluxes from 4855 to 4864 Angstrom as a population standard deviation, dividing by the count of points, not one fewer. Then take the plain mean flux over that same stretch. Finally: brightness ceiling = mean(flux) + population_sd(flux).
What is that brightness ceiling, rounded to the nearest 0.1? 14.3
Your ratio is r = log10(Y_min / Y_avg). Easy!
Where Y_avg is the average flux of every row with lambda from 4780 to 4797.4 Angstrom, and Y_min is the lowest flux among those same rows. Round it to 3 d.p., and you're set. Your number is -0.066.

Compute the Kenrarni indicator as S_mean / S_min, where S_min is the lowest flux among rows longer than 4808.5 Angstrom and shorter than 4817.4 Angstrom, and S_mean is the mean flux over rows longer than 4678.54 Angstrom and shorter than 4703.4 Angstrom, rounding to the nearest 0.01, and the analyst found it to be 0.96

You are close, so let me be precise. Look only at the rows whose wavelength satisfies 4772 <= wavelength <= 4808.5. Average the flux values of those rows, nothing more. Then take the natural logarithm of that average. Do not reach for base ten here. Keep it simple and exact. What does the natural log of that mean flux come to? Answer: 2.71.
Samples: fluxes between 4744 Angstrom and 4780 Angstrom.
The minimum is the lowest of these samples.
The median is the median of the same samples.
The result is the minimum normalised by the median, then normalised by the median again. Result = 0.061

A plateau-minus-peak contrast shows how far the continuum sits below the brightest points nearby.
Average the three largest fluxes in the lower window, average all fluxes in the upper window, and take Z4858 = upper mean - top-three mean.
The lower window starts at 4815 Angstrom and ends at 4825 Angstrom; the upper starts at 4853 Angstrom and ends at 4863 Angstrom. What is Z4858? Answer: -3.26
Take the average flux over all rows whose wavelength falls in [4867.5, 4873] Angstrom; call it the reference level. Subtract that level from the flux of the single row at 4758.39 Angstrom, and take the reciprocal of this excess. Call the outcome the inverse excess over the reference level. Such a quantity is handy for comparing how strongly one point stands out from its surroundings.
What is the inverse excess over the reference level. 1.3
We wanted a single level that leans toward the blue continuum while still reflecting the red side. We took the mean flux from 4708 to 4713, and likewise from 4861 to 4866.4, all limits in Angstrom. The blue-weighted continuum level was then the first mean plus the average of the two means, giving 28.2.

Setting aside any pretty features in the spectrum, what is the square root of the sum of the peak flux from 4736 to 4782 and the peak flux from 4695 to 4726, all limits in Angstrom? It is 5.840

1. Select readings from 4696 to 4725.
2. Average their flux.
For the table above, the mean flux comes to 13.9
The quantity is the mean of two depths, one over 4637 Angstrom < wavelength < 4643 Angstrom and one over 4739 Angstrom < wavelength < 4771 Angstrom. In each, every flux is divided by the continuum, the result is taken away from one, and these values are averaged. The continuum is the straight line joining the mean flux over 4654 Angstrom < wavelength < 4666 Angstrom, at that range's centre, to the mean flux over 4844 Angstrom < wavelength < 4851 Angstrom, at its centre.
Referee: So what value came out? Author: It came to 0.009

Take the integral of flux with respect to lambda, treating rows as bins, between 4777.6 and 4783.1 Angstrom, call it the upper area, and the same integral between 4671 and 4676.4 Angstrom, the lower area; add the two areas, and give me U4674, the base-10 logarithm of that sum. 2.198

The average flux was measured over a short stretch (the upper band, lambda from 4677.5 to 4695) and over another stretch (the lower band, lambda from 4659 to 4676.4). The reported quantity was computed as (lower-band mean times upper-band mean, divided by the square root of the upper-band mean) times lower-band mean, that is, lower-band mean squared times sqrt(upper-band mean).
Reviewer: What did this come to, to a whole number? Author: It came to 732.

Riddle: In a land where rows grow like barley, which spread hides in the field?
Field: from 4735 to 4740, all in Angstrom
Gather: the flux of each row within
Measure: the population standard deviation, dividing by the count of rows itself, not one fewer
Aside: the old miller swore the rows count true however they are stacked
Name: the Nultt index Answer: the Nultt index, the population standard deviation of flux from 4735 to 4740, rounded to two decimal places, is 0.64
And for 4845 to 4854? 0.79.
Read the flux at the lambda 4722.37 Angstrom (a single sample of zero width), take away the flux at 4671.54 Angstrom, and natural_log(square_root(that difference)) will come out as 0.5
